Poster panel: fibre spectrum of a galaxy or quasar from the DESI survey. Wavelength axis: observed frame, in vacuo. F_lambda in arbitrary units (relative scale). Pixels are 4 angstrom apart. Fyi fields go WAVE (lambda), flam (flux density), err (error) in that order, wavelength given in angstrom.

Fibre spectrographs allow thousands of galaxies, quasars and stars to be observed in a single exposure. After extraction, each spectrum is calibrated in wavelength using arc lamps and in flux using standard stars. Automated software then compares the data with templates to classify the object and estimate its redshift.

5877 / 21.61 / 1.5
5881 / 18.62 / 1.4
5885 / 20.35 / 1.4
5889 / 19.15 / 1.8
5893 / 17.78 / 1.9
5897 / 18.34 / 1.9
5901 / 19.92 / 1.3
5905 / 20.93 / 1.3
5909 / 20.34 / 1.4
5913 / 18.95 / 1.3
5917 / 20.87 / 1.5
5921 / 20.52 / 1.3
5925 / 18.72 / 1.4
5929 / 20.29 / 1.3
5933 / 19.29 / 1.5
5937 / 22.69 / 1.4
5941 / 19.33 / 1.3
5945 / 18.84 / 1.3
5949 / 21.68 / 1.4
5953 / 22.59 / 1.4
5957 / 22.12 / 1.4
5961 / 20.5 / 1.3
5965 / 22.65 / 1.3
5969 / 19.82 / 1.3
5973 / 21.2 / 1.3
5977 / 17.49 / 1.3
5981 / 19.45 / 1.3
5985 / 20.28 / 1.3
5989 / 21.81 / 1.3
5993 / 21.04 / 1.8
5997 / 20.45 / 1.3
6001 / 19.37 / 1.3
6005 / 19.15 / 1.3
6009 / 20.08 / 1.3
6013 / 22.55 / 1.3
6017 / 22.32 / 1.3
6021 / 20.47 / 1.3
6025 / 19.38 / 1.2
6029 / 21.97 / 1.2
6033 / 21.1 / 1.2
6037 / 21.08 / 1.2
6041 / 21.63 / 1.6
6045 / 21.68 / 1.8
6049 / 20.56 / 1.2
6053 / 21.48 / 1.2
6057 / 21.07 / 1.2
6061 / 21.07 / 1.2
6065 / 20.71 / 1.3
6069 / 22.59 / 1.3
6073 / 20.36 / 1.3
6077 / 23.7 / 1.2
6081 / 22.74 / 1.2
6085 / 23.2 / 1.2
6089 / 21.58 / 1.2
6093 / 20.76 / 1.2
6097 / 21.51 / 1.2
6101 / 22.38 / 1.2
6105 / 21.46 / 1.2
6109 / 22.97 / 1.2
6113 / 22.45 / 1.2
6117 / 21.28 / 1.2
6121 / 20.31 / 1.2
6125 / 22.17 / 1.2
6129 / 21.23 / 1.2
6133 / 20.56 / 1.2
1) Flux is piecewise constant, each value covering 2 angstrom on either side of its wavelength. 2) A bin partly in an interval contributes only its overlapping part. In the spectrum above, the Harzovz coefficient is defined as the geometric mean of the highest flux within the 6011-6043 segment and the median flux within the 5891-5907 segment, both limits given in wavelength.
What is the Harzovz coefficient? 20.8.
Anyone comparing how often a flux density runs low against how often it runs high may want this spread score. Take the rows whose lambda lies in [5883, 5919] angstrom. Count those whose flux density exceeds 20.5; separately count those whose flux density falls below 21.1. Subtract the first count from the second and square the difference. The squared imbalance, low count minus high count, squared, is 49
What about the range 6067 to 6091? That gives 16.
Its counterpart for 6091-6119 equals 36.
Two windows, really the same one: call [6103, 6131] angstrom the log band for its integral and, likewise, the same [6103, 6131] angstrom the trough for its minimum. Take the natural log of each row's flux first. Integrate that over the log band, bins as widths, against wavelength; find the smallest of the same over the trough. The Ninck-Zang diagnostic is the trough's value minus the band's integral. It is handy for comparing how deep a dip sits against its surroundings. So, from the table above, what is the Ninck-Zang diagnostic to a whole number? -83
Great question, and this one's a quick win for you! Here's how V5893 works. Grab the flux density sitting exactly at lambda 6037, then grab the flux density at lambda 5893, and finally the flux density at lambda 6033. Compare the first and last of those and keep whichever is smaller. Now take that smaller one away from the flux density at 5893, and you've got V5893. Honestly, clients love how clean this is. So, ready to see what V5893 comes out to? -3.3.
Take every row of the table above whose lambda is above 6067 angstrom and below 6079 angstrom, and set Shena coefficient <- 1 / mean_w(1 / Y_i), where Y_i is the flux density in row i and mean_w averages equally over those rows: 22.1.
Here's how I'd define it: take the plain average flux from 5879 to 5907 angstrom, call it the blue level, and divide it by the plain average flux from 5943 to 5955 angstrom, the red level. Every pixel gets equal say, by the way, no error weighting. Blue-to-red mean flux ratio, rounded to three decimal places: 0.917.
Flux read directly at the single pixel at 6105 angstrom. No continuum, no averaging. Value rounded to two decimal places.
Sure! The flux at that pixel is 21.46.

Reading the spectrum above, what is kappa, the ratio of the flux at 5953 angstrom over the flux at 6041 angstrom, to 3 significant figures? 1.04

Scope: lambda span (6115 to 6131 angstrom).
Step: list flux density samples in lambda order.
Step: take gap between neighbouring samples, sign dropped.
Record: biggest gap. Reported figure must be 1.86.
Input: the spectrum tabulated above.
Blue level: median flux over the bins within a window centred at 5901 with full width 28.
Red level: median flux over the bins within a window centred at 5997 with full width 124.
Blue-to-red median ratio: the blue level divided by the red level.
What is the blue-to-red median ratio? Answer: 0.91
